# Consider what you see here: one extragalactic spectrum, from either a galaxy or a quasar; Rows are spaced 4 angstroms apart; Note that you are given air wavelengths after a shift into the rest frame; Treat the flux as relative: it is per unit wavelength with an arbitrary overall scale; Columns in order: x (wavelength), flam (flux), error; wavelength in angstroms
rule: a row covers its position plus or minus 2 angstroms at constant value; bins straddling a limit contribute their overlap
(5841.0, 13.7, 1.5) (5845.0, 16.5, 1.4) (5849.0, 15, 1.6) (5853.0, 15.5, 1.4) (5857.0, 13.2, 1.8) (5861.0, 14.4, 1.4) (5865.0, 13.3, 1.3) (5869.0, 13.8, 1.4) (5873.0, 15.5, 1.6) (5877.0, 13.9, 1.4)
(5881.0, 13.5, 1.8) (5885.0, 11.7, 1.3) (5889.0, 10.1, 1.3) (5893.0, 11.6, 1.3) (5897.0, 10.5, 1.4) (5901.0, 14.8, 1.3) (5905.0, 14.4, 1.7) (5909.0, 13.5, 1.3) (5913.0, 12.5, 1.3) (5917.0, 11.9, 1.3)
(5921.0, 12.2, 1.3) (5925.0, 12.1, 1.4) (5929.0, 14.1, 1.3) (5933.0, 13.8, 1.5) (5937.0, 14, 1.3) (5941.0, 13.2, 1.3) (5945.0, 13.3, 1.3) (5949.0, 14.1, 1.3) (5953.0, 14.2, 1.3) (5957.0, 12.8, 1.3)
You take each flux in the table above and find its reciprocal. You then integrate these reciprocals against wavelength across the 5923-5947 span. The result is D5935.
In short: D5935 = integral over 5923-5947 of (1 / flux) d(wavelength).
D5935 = 1.8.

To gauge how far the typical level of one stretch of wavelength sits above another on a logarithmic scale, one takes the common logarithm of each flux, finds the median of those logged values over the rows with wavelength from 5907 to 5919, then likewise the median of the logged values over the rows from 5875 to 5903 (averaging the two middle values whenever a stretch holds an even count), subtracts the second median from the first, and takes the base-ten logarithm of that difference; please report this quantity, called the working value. -1.54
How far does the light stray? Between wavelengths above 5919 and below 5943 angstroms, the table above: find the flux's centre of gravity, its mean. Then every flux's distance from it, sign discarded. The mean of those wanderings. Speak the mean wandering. 0.7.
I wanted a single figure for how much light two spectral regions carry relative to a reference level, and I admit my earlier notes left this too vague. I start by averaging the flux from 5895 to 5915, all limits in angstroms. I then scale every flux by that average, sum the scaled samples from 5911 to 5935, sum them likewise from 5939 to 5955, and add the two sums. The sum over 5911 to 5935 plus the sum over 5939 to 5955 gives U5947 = 10.0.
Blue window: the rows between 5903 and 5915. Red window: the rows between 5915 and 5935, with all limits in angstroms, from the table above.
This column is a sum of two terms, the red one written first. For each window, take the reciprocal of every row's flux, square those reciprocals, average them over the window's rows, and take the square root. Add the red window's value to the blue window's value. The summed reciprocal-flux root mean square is 0.153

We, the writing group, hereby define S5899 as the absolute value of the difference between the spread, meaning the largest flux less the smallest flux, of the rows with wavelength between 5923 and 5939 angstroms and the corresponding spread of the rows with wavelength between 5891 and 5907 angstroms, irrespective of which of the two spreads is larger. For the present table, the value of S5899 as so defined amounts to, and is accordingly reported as 2.30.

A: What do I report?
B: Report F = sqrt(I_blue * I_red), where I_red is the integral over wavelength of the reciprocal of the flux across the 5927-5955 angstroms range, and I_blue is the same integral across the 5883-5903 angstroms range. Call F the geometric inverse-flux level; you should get 1.88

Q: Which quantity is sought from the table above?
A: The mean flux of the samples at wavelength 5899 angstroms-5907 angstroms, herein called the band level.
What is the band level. 14.6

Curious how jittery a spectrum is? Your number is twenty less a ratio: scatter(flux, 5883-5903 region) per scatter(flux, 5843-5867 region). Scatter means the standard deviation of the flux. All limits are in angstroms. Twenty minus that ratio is 18.6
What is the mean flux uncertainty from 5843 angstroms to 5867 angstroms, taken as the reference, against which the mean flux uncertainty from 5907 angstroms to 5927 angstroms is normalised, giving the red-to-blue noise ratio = 0.89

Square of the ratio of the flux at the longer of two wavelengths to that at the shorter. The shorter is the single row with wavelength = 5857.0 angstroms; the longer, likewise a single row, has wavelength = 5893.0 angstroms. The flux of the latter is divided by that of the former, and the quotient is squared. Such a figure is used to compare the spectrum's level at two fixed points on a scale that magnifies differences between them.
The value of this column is 0.77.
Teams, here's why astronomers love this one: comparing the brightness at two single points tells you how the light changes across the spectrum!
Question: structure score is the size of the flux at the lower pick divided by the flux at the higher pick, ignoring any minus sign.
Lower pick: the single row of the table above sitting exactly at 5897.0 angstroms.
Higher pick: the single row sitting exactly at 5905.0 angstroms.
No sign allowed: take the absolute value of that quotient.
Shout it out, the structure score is 0.73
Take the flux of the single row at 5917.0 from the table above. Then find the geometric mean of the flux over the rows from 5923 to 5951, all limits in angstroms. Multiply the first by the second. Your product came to 161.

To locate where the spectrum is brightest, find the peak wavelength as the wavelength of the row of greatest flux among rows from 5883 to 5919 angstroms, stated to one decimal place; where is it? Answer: 5901.0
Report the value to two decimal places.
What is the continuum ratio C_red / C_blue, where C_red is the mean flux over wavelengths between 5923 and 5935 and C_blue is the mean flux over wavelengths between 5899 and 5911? 0.94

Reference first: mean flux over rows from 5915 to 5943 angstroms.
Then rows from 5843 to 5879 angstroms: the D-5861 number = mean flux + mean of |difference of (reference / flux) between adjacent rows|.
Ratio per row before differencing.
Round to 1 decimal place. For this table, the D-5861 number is 14.6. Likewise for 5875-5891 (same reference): 12.4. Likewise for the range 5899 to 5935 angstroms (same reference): 13.3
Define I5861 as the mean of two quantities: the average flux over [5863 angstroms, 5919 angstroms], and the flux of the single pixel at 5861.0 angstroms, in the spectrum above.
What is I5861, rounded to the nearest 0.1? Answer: 13.7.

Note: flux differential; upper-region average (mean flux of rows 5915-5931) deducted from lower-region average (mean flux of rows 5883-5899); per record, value -1.6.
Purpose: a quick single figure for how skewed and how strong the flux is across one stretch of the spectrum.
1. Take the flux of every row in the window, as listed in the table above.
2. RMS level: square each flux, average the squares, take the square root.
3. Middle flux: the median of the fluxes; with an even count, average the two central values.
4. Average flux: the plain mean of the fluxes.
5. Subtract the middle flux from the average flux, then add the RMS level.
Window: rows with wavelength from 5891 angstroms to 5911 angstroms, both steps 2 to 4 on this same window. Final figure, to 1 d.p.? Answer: 12.5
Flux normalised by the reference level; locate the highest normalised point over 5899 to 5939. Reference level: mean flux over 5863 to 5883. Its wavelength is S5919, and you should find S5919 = 5901.0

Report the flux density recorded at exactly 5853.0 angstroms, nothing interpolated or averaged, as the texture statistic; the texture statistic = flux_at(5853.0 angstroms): 15.5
